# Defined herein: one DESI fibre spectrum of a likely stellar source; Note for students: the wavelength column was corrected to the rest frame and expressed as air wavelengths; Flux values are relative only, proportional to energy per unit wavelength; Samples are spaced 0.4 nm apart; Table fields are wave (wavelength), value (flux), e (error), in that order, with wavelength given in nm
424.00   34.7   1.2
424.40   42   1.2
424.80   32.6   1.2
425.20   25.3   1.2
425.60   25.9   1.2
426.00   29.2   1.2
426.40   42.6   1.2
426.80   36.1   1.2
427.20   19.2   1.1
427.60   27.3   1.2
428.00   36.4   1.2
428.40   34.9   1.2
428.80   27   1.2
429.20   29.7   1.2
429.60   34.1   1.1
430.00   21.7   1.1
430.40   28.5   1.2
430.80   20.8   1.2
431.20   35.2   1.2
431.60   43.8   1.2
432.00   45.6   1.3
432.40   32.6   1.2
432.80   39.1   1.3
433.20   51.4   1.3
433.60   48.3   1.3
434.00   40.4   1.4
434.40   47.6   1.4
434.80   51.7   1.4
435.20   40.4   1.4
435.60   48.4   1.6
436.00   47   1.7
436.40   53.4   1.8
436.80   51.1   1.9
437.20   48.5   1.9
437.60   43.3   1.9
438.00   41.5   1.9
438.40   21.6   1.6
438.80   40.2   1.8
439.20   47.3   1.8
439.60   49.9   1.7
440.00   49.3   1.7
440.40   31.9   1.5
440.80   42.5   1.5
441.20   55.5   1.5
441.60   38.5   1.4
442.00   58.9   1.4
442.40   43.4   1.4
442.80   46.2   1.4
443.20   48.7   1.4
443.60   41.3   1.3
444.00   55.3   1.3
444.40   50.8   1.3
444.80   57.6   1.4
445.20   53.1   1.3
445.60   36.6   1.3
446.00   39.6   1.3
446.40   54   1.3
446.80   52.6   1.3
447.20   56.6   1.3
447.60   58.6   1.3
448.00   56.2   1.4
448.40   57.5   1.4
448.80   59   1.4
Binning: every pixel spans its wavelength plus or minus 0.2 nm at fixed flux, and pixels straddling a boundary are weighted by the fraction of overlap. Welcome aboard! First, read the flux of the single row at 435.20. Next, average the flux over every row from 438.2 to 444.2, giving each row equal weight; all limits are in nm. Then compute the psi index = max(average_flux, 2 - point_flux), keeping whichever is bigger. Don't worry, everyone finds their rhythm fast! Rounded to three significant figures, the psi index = 44.7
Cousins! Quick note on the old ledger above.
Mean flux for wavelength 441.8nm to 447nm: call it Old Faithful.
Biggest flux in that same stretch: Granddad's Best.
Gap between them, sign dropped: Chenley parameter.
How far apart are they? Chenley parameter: 9.8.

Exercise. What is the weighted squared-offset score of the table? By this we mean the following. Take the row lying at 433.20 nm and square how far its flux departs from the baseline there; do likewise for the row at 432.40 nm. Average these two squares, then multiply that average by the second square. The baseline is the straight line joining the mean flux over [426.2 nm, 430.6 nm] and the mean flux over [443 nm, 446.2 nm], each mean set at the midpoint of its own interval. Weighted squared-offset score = 676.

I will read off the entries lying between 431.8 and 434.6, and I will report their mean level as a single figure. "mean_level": 44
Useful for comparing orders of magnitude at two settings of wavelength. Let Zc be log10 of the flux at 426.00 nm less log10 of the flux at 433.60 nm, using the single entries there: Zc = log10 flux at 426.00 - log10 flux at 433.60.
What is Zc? -0.22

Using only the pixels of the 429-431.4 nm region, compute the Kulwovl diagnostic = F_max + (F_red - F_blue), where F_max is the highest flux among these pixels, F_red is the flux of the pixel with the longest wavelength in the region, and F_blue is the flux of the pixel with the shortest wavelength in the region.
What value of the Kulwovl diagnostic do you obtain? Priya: 41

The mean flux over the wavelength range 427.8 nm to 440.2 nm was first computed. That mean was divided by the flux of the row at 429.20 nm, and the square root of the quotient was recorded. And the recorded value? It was 1.17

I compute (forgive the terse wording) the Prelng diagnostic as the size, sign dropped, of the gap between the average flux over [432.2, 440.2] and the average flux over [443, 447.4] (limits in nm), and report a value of 5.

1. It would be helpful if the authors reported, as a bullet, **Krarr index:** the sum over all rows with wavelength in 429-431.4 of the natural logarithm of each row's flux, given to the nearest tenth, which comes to 19.9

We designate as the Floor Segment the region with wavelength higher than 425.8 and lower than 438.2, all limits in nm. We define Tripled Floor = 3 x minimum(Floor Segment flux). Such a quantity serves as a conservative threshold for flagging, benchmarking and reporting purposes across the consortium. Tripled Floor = 58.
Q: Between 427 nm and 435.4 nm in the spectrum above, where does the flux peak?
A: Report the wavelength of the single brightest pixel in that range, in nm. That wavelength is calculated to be 434.80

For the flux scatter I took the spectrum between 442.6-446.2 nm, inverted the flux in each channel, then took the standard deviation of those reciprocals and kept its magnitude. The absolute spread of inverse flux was 0.003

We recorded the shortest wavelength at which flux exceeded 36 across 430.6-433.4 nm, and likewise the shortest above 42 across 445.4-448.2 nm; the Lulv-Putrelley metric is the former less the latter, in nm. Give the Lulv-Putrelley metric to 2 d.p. -14.80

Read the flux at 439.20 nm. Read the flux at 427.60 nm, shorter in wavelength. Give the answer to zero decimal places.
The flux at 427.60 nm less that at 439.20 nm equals -20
